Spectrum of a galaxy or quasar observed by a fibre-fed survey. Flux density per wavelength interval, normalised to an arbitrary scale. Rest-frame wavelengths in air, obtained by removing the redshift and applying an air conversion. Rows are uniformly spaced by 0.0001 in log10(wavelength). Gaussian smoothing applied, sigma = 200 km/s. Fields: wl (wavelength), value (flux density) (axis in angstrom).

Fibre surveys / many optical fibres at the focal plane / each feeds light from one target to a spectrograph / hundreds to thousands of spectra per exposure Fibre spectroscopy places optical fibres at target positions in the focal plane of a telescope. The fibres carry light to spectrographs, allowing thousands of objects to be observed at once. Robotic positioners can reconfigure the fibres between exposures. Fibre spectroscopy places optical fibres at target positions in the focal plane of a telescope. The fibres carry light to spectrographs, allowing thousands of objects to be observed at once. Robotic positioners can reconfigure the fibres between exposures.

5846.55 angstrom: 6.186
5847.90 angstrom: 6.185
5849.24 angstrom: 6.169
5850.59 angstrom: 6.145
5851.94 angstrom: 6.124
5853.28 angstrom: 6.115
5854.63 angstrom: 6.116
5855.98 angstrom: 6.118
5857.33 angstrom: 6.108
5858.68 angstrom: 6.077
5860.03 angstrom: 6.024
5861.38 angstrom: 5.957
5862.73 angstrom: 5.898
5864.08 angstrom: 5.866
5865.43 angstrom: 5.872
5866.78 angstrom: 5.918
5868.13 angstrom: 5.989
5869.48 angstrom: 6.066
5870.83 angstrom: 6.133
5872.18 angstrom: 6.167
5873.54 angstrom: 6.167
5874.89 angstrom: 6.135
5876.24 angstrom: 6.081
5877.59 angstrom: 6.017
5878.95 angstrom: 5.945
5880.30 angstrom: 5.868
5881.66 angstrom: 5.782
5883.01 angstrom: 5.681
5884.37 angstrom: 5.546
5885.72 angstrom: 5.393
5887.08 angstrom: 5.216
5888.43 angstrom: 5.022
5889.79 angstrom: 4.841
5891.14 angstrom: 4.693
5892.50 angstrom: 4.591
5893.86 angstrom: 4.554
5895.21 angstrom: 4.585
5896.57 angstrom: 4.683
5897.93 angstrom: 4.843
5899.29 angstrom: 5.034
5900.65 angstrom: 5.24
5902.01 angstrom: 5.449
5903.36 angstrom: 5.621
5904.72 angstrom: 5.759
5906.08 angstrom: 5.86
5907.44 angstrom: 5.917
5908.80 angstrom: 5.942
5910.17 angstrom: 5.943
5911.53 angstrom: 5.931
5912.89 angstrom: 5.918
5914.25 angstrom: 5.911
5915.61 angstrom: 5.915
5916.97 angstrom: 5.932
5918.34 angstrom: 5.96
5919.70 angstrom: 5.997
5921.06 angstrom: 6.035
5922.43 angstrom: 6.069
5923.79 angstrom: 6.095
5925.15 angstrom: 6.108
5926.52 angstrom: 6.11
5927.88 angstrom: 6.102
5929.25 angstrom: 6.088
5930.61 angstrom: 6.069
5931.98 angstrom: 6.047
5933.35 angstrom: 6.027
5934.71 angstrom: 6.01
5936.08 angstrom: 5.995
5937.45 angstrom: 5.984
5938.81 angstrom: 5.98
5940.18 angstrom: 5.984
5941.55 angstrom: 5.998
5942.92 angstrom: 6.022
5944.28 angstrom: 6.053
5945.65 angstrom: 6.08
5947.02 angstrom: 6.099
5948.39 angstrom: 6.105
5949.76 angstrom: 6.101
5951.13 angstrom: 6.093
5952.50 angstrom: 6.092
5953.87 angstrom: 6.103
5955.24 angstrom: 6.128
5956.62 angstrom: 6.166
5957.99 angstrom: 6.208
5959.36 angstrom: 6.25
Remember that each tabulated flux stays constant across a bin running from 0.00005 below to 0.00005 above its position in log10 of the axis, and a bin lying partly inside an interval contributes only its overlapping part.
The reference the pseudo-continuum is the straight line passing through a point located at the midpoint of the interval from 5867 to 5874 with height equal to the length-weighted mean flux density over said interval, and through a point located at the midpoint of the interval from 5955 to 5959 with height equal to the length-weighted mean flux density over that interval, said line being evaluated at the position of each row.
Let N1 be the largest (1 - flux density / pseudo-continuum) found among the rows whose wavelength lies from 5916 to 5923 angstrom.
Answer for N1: 0.03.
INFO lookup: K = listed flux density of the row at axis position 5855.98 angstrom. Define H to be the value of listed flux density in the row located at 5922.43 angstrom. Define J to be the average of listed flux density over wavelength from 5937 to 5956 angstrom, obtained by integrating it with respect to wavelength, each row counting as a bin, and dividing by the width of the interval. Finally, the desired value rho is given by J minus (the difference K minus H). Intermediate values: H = 6.069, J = 6.06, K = 6.118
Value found 6.0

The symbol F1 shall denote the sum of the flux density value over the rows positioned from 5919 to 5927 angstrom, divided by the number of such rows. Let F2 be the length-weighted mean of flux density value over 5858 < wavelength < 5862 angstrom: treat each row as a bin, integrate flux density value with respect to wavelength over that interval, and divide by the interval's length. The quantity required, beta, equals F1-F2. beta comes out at 0.1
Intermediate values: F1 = 6.07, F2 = 6.02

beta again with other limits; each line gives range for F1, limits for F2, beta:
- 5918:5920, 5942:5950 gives -0.1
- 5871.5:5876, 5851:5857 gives 0.0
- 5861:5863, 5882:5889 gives 0.5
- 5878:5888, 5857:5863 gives -0.4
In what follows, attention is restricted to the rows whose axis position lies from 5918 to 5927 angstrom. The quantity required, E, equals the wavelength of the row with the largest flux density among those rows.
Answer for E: 5926.52 angstrom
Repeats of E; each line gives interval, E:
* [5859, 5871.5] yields 5870.83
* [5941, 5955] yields 5948.39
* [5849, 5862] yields 5849.24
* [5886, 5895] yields 5887.08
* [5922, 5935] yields 5926.52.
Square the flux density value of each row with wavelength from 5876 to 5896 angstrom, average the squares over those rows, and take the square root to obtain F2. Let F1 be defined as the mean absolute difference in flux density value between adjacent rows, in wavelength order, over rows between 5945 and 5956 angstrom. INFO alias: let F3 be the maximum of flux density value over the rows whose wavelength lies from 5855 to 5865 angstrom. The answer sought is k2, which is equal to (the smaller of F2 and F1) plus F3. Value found 6.13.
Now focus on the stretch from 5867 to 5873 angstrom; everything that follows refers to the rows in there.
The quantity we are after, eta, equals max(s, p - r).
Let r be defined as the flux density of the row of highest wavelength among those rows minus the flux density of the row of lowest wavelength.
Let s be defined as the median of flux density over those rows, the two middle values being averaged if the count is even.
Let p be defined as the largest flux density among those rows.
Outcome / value 6.10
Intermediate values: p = 6.167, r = 0.2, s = 6.10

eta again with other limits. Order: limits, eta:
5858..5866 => 6.28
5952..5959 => 6.13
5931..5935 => 6.08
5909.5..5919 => 5.94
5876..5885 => 6.62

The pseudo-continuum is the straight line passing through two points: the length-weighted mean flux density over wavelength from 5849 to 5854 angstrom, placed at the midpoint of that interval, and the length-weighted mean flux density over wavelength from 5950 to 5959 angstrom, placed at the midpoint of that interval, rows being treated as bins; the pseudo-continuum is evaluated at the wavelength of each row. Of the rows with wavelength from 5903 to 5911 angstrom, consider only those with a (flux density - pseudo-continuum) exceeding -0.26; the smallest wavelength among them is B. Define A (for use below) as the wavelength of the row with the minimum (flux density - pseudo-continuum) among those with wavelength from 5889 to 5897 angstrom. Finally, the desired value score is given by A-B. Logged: -13.6 angstrom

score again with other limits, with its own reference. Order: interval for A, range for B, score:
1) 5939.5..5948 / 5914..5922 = 25.9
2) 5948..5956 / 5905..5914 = 45.1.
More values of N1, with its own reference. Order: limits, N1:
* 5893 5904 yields 0.25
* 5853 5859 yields 0.00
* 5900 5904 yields 0.14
